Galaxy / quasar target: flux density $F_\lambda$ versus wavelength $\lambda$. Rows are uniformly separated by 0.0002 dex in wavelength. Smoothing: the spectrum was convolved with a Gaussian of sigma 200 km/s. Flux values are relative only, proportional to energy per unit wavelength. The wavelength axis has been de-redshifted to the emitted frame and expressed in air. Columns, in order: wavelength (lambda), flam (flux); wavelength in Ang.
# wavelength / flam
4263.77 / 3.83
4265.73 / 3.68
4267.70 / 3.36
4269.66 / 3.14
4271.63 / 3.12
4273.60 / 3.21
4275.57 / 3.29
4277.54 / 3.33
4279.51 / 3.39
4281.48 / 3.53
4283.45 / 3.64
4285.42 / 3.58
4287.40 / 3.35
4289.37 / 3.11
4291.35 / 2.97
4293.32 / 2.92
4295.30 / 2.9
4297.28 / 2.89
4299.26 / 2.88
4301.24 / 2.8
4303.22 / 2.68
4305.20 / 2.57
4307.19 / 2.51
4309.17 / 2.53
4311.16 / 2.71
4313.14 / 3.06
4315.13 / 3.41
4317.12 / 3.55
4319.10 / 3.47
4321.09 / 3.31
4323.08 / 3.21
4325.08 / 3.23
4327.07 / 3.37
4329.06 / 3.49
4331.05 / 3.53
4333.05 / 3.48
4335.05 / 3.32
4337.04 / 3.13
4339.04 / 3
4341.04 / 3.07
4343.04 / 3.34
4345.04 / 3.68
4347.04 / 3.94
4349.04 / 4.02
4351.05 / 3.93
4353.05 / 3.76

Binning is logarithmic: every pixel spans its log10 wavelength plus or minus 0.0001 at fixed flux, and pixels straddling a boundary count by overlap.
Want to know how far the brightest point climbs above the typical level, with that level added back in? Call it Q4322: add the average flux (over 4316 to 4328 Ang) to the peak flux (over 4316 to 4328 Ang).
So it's 6.91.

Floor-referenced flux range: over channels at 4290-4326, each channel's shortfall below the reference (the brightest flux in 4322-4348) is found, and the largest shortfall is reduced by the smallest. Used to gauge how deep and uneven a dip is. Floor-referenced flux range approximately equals 1.04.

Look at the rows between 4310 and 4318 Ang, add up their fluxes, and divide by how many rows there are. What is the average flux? 3.2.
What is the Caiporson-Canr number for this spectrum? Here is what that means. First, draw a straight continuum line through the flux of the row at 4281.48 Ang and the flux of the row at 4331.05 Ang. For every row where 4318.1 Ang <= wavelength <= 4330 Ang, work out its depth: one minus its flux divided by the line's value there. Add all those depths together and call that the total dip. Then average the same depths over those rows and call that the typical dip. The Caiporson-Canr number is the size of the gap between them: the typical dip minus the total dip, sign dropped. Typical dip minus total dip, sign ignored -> 0.3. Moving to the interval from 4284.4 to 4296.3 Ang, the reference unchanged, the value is 0.6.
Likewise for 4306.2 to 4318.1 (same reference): 0.8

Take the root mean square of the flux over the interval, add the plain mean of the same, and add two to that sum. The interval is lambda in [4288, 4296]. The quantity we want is 8.0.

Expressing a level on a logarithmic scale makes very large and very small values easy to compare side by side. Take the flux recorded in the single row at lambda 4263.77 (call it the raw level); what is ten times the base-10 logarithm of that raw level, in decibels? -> 5.8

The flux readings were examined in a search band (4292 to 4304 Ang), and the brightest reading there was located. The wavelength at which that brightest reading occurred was 4293.32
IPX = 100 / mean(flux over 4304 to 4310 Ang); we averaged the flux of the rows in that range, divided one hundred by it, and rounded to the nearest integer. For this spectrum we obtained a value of 39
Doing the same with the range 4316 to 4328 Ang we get 30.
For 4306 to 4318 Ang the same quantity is 34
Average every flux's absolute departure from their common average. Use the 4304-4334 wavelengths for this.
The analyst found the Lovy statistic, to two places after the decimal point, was 0.32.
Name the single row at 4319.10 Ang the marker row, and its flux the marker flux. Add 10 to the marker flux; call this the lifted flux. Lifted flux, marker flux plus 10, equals 13.5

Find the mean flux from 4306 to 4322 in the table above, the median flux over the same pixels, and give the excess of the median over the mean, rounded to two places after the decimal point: 0.12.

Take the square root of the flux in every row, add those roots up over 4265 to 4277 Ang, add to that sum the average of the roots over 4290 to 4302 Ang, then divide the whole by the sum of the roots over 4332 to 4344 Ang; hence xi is 1.170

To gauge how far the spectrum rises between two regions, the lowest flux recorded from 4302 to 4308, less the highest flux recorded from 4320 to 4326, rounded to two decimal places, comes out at -0.80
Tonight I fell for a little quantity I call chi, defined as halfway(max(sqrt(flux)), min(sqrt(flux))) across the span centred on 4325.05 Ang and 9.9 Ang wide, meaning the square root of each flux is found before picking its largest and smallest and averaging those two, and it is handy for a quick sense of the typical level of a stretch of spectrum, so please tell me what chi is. 1.83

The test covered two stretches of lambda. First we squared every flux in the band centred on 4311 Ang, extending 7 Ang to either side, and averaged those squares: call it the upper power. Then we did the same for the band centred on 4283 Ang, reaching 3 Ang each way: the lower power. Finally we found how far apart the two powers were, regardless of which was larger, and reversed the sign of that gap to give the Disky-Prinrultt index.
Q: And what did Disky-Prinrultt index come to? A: -4.2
